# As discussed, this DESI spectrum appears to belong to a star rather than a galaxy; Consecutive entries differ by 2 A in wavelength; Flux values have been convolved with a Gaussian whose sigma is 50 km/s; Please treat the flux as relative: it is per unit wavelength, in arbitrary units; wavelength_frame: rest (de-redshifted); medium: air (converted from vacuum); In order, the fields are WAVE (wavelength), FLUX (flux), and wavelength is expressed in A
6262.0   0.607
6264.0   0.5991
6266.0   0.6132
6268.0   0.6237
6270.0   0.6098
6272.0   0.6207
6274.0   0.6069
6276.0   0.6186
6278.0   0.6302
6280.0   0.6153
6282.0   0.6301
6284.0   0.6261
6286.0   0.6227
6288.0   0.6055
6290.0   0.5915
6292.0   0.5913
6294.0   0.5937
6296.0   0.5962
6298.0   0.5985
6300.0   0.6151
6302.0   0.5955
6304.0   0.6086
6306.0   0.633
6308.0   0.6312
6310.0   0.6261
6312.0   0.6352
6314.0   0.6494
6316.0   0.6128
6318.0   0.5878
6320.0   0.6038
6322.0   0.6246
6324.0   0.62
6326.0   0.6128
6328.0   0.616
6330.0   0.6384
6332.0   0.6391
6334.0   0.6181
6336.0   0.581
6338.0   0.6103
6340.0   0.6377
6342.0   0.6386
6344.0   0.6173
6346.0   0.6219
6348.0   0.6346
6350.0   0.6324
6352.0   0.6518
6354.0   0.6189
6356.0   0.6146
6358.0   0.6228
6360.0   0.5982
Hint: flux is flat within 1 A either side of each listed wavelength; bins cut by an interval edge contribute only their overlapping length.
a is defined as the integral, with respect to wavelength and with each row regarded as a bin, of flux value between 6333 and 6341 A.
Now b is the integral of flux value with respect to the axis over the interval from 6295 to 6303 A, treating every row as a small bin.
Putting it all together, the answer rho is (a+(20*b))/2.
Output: 50.6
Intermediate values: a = 4.89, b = 4.81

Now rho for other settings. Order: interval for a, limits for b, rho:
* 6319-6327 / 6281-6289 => 52.1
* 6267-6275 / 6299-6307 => 51.5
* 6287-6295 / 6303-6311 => 52.4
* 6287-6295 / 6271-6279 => 51.9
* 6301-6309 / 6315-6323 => 51.0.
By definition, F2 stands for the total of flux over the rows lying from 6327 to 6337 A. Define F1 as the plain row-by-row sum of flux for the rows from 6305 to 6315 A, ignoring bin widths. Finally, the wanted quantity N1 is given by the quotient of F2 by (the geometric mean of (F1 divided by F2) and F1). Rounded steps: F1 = 3.17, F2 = 3.09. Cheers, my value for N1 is 1.71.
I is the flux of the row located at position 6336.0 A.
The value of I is 0.581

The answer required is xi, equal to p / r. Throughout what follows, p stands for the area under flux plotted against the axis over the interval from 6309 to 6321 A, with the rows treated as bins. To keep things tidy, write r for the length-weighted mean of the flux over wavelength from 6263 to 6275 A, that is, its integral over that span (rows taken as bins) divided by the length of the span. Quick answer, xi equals 12.1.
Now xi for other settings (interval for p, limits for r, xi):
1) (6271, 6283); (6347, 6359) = 11.8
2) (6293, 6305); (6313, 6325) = 11.7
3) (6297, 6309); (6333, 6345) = 11.9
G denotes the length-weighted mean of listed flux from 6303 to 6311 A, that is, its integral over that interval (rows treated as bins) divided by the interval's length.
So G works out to 0.625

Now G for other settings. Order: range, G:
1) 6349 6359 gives 0.628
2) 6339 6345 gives 0.631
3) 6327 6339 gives 0.617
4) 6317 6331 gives 0.615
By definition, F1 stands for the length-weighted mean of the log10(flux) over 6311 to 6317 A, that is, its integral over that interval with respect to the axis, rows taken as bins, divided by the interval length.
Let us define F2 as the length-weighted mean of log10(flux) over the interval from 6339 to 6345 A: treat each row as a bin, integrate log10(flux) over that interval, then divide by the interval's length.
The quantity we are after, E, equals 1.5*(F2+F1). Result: -0.598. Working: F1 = -0.199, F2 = -0.200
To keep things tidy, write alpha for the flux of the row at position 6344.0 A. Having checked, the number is 0.6173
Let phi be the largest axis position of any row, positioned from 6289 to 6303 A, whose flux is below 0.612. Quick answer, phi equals 6302.0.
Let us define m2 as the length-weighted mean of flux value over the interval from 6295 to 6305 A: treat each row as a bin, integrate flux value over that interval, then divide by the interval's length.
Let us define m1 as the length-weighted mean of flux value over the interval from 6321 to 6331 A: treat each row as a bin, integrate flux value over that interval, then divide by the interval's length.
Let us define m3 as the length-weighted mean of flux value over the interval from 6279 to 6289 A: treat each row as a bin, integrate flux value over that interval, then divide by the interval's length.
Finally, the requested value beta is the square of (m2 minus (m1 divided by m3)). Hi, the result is 0.161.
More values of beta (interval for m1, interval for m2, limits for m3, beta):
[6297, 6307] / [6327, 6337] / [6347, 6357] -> 0.122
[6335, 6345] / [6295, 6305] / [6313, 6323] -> 0.159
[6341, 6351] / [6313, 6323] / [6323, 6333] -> 0.152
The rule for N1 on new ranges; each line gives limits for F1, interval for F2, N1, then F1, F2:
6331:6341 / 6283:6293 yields 1.72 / 3.09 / 3.04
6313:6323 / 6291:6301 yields 1.68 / 3.08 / 2.99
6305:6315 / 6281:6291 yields 1.70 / 3.17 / 3.08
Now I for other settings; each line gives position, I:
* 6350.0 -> 0.6324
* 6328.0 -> 0.616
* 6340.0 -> 0.6377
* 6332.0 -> 0.6391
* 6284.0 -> 0.6261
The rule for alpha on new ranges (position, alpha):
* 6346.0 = 0.6219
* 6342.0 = 0.6386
